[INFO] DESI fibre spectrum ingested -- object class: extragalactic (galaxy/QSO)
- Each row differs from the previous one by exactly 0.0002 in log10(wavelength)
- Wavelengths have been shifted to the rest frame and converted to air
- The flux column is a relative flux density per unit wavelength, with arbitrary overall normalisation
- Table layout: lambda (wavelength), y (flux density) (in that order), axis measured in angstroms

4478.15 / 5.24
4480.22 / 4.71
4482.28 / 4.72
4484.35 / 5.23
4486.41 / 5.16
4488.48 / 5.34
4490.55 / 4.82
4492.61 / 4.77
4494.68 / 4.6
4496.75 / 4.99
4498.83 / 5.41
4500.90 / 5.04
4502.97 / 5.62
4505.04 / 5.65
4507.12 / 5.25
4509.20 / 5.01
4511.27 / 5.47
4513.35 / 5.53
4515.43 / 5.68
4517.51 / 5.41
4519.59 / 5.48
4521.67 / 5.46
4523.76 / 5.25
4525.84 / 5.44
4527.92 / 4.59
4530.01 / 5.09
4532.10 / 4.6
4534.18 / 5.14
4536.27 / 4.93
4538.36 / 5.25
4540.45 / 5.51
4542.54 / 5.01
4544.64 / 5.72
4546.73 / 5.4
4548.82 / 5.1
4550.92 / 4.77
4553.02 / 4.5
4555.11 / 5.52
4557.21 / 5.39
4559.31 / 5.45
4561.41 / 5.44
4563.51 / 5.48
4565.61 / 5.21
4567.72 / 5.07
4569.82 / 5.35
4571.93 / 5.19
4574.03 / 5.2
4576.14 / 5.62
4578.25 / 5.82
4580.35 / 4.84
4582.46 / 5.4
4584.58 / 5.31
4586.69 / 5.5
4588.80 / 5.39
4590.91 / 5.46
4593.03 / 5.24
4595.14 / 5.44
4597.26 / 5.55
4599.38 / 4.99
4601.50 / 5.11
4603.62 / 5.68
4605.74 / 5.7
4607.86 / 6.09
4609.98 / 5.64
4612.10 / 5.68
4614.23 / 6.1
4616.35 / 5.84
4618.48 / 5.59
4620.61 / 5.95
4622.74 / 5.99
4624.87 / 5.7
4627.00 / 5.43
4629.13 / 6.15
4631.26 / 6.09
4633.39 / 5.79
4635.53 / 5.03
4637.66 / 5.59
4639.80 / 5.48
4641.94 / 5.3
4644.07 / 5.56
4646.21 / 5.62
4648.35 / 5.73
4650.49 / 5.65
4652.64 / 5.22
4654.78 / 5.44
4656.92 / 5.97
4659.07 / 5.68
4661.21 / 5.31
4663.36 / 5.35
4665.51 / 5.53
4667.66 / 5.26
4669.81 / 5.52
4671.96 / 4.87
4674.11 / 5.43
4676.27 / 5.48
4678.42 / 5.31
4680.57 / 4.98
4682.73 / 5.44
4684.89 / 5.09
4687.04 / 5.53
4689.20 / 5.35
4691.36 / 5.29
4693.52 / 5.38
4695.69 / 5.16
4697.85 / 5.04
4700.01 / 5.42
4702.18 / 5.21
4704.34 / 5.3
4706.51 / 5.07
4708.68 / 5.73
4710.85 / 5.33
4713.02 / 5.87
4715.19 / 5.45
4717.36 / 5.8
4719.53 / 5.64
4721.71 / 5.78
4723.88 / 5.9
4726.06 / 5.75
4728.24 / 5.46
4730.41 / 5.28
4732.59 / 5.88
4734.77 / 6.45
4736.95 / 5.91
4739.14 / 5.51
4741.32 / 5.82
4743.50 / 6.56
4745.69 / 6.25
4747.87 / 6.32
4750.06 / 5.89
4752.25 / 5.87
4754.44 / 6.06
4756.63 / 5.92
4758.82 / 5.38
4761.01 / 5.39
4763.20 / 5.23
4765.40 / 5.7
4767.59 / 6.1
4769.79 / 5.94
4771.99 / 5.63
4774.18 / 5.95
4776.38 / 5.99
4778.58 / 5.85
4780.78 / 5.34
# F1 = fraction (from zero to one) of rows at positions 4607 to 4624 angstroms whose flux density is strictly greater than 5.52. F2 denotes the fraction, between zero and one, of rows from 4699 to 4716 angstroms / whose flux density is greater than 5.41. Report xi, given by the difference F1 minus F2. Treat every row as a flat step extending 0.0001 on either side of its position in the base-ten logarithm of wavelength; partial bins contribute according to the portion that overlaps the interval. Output 0.5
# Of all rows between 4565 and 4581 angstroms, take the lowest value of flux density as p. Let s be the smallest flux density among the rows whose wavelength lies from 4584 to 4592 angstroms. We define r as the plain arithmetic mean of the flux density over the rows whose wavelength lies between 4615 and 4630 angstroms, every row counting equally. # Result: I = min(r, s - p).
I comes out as 0.5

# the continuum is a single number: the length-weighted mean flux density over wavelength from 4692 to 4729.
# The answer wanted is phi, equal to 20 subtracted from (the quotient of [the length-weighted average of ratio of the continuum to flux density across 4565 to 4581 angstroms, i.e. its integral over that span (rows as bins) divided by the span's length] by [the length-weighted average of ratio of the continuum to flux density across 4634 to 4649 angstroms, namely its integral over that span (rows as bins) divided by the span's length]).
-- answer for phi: -18.97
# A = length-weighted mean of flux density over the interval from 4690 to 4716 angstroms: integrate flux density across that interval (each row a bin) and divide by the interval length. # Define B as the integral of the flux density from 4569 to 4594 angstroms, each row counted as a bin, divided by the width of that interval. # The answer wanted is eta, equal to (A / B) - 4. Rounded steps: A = 5.4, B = 5.36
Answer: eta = -3.00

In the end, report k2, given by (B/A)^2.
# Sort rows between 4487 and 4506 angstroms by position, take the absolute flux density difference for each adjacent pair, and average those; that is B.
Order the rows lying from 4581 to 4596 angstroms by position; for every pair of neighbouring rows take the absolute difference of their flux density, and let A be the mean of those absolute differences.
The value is 4.6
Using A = 0.15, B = 0.316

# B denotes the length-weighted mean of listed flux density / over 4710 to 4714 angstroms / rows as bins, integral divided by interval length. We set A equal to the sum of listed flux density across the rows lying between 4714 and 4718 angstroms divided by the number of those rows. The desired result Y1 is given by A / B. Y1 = 1.00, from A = 5.6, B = 5.61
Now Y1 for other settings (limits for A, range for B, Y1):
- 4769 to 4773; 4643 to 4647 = 1.03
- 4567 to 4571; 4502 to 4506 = 0.92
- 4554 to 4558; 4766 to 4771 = 0.91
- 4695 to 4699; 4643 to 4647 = 0.91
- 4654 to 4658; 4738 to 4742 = 1.01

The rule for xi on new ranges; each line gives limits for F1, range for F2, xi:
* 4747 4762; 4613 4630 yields -0.3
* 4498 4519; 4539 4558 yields 0.1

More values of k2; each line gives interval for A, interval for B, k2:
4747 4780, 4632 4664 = 1.4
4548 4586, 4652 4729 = 1.0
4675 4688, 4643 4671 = 0.5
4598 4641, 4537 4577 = 0.8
